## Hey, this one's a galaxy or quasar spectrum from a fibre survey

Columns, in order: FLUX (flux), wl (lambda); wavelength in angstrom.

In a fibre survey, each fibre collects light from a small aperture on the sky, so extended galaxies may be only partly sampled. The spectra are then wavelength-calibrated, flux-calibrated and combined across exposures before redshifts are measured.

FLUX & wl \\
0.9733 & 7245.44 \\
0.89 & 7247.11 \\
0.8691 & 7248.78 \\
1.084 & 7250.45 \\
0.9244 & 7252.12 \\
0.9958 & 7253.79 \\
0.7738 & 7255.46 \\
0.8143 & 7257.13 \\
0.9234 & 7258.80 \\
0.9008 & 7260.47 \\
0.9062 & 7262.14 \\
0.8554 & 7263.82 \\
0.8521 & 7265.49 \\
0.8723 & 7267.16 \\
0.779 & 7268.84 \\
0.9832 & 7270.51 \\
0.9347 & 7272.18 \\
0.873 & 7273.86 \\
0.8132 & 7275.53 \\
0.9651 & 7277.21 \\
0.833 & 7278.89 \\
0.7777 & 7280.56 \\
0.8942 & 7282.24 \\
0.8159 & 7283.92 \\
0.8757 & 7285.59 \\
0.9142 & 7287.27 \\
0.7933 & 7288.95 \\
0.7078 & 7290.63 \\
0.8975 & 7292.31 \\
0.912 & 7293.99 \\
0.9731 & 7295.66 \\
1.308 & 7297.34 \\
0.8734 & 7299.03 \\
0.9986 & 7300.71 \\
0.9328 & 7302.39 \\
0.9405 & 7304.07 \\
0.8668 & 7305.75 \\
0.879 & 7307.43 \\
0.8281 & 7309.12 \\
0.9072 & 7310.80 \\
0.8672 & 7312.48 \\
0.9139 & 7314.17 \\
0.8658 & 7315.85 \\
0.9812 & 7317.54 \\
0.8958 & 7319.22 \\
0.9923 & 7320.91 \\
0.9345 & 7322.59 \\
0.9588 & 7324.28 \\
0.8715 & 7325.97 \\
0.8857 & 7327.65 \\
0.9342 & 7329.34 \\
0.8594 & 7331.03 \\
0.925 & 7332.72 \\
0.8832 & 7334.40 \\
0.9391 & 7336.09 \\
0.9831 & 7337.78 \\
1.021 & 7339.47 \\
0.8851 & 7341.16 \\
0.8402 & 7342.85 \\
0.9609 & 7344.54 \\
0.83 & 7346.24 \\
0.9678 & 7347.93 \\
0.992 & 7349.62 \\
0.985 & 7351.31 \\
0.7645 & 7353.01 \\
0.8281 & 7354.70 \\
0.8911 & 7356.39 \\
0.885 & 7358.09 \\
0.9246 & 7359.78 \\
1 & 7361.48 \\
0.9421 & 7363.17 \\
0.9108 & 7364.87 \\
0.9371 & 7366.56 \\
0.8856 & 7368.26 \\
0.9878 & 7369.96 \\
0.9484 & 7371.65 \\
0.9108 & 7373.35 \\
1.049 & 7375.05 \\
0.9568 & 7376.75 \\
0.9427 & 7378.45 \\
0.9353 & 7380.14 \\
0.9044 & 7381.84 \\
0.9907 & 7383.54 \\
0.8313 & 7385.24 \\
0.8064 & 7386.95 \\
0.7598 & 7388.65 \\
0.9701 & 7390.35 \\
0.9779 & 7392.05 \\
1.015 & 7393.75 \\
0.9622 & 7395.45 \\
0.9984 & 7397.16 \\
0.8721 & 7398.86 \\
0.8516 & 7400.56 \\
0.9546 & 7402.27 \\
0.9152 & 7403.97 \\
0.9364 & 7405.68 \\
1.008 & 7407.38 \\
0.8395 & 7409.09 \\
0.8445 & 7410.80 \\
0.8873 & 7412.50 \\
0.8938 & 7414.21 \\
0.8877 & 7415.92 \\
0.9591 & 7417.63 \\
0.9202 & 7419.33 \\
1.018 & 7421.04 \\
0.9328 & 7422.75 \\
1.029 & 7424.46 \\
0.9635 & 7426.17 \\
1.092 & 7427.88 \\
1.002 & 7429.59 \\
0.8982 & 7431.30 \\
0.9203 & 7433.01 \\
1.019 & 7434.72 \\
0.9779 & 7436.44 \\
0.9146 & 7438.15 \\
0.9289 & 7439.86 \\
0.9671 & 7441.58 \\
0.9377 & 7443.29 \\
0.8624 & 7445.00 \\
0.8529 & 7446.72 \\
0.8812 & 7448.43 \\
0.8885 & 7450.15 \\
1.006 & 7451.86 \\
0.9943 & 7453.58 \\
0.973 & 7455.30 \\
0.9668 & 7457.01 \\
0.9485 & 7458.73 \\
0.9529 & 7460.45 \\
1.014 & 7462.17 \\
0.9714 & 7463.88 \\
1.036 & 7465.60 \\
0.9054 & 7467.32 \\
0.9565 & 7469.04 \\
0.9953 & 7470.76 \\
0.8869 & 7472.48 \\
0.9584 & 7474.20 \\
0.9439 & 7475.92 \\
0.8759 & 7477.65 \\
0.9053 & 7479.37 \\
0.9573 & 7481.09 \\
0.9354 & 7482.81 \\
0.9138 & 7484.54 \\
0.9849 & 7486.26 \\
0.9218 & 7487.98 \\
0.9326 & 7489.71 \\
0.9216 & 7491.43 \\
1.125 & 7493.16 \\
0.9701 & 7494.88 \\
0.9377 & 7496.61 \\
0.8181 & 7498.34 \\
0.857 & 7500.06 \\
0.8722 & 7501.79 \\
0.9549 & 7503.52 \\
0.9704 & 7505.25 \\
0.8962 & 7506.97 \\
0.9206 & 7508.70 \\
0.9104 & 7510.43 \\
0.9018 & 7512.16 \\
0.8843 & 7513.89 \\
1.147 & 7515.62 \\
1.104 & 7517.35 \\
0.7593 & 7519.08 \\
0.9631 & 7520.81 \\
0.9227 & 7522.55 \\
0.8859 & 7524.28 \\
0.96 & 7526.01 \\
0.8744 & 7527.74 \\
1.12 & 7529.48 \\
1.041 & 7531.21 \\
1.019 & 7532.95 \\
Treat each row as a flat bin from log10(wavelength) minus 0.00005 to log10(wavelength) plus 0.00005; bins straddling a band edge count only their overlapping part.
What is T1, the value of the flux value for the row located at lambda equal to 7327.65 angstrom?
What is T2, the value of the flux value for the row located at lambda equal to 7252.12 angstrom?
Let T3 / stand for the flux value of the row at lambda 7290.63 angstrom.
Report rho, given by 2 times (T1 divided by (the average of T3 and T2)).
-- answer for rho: 2.2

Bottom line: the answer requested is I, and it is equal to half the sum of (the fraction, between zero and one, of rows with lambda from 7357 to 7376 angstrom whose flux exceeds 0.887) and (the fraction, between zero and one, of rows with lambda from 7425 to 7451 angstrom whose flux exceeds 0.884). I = 0.81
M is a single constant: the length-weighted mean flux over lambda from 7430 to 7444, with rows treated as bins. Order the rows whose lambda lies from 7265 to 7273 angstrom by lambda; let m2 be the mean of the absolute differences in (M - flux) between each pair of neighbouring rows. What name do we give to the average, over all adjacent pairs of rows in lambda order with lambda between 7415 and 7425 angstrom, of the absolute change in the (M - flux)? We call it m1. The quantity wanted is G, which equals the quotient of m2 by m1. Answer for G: 1.18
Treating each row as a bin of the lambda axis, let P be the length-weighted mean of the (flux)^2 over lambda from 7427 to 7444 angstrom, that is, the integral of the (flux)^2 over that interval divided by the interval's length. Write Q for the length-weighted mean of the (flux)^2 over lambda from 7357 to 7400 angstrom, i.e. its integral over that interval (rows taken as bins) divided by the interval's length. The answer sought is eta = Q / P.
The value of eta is 0.93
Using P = 0.936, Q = 0.872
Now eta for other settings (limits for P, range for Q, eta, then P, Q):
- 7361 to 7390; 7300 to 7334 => 0.97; 0.857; 0.833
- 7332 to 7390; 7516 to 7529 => 1.05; 0.848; 0.892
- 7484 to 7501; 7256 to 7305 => 0.91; 0.887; 0.808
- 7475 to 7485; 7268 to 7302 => 0.96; 0.851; 0.818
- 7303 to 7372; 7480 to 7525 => 1.05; 0.839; 0.885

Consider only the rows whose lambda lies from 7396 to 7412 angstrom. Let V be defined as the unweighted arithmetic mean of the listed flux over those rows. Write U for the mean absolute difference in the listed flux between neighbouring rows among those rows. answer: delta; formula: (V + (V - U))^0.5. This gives 1.33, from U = 0.069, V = 0.913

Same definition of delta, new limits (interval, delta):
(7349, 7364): 1.33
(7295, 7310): 1.33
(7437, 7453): 1.34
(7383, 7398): 1.33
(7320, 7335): 1.33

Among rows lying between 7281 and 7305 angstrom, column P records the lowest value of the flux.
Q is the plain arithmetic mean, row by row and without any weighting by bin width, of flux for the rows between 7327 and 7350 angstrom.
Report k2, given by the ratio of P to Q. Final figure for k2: 0.768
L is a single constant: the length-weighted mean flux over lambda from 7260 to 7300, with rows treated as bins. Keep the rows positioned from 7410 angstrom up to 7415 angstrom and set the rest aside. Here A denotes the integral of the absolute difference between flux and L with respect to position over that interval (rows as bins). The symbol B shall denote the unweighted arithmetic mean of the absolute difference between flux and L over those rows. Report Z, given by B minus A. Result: -0.07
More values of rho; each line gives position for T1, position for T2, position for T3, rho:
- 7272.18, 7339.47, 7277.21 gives 1.9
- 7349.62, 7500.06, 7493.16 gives 2.0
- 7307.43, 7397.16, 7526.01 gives 1.8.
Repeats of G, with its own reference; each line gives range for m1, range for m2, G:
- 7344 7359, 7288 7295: 1.18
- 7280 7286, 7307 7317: 0.62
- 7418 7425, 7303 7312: 0.58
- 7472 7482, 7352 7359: 0.94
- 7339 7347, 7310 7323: 0.65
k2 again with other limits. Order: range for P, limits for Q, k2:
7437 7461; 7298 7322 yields 0.937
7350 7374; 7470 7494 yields 0.807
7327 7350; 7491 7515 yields 0.898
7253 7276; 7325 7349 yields 0.847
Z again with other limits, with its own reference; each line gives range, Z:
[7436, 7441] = -0.20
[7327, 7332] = -0.11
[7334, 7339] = -0.25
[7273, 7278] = -0.22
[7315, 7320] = -0.17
